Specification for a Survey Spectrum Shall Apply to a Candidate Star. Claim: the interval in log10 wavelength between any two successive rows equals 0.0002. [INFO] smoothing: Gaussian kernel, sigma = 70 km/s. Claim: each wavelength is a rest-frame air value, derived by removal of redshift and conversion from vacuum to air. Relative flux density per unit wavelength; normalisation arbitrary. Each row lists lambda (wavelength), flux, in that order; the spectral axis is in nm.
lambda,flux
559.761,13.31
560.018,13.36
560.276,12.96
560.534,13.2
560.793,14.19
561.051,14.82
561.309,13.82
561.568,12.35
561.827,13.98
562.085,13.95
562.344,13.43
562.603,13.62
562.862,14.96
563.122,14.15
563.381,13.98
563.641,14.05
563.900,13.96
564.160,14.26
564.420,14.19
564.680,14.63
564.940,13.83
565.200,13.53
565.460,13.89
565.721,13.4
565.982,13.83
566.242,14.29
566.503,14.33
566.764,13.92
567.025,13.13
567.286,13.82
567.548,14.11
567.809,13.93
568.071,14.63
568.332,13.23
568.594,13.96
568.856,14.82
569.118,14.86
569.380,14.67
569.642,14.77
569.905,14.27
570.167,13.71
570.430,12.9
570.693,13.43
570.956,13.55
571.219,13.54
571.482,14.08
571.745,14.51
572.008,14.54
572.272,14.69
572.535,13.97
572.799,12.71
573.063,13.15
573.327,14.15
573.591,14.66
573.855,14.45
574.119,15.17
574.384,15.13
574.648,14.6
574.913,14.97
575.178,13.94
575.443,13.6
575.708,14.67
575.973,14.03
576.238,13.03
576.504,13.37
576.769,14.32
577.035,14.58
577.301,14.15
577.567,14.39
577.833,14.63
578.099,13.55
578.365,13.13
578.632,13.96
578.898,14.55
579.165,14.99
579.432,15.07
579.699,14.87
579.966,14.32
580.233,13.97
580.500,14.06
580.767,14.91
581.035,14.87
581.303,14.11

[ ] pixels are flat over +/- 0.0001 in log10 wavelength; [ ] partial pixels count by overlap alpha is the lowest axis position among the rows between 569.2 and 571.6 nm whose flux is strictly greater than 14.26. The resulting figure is 569.380 nm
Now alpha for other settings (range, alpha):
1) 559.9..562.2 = 561.051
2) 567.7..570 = 568.071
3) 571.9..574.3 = 572.008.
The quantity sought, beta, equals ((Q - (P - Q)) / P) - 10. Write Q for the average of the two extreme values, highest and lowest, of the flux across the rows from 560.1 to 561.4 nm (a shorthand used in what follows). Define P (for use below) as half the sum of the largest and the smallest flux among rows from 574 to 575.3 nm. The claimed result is -9.09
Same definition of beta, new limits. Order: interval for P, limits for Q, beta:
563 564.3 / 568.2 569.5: -9.01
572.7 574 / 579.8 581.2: -8.89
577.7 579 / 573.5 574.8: -8.87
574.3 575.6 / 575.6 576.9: -9.07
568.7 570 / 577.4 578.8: -9.09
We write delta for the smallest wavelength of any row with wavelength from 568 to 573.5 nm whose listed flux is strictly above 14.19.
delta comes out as 568.071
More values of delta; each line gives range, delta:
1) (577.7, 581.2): 577.833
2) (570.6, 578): 571.745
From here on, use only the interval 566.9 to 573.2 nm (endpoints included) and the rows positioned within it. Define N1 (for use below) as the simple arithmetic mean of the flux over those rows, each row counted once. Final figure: 14.0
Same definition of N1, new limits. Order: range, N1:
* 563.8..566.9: 14.0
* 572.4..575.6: 14.2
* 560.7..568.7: 13.9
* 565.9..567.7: 13.9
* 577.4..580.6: 14.3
